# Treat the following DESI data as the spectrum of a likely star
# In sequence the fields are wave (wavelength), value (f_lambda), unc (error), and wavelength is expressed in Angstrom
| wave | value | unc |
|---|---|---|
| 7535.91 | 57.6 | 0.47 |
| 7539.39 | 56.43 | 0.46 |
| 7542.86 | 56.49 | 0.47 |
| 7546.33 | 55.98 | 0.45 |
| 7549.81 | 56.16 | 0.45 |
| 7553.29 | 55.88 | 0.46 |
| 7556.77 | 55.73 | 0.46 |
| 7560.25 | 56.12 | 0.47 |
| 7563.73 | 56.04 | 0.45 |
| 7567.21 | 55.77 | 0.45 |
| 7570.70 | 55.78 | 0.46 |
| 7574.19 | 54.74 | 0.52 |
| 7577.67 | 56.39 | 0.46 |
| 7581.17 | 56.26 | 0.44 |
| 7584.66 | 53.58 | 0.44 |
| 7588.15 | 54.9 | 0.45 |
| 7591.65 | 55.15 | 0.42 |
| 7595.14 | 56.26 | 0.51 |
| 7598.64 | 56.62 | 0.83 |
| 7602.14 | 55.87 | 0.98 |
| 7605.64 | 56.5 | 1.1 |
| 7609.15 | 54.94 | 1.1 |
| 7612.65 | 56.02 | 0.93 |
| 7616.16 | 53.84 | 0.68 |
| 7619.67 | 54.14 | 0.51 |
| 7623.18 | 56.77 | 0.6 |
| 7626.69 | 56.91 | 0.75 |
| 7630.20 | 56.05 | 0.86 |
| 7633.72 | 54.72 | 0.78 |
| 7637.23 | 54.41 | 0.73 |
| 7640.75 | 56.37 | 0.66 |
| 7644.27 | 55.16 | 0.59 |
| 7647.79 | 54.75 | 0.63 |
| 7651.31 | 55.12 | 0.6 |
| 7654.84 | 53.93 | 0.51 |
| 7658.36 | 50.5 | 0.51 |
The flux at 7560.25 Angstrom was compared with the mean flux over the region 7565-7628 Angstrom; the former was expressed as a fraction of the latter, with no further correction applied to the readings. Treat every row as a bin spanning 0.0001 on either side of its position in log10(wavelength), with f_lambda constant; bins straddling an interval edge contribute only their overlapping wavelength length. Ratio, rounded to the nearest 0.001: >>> 1.010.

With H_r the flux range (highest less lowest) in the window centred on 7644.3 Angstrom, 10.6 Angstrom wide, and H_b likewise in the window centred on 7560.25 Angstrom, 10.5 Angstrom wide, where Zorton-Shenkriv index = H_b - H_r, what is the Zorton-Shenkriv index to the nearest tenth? -1.2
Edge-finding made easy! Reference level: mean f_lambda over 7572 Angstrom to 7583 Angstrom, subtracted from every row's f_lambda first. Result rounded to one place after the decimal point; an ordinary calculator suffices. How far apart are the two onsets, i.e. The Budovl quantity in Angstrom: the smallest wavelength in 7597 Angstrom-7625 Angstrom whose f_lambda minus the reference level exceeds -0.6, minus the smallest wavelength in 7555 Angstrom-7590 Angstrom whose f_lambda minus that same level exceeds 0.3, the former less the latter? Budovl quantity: 38.4 Angstrom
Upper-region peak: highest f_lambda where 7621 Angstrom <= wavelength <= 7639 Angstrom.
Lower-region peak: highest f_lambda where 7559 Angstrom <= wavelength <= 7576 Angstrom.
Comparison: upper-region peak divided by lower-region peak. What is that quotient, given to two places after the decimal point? 1.01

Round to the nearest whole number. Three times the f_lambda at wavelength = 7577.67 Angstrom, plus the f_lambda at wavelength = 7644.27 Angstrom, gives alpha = 224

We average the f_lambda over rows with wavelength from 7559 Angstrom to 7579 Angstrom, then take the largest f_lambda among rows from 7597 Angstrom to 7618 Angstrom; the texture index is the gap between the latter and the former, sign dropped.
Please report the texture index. 0.81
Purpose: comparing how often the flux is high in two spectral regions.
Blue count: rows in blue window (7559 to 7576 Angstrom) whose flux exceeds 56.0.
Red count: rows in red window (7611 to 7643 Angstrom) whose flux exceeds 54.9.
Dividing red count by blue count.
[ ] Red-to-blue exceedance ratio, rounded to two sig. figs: 2.5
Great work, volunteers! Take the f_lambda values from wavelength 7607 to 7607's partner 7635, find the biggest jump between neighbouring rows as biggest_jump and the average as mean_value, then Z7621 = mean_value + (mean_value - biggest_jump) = 108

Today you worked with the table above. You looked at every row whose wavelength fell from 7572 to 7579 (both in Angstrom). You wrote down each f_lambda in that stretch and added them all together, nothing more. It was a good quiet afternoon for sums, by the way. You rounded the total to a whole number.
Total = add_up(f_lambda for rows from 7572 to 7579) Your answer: 111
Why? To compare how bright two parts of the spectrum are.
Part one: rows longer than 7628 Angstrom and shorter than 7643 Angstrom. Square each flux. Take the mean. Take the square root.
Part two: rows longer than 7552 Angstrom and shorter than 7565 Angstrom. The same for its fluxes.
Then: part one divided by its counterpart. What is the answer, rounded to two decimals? 0.99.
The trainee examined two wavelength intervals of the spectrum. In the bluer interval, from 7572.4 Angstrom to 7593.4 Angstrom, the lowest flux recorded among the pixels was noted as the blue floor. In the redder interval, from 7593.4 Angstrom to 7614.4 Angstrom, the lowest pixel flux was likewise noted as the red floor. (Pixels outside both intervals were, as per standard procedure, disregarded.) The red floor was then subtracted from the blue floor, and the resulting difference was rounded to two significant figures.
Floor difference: -1.4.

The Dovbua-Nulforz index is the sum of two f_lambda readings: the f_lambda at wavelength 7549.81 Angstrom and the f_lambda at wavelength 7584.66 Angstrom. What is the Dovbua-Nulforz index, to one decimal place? 109.7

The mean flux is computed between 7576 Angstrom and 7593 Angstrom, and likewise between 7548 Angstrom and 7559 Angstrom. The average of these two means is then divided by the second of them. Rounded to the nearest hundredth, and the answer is 0.99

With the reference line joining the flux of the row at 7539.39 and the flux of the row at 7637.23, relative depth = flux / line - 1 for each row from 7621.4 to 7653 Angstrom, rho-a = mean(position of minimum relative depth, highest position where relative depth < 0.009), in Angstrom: 7637.2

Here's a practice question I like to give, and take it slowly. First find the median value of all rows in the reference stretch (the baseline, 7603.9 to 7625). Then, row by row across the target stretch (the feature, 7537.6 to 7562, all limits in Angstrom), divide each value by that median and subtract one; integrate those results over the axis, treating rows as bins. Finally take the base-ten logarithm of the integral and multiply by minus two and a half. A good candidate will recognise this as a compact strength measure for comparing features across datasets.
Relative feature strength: 1.4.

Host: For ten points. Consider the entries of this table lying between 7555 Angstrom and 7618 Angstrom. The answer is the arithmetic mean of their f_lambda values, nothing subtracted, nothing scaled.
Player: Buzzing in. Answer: 55.6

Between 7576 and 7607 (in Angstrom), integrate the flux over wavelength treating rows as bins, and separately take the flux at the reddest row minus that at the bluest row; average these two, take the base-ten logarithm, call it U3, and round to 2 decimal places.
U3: 2.94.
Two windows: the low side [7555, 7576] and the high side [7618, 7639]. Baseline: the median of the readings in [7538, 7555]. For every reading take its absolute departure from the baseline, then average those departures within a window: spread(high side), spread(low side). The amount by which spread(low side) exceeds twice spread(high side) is -1.8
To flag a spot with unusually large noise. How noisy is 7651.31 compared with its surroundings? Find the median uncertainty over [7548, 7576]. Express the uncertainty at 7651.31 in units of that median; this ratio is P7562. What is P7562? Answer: 1.3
